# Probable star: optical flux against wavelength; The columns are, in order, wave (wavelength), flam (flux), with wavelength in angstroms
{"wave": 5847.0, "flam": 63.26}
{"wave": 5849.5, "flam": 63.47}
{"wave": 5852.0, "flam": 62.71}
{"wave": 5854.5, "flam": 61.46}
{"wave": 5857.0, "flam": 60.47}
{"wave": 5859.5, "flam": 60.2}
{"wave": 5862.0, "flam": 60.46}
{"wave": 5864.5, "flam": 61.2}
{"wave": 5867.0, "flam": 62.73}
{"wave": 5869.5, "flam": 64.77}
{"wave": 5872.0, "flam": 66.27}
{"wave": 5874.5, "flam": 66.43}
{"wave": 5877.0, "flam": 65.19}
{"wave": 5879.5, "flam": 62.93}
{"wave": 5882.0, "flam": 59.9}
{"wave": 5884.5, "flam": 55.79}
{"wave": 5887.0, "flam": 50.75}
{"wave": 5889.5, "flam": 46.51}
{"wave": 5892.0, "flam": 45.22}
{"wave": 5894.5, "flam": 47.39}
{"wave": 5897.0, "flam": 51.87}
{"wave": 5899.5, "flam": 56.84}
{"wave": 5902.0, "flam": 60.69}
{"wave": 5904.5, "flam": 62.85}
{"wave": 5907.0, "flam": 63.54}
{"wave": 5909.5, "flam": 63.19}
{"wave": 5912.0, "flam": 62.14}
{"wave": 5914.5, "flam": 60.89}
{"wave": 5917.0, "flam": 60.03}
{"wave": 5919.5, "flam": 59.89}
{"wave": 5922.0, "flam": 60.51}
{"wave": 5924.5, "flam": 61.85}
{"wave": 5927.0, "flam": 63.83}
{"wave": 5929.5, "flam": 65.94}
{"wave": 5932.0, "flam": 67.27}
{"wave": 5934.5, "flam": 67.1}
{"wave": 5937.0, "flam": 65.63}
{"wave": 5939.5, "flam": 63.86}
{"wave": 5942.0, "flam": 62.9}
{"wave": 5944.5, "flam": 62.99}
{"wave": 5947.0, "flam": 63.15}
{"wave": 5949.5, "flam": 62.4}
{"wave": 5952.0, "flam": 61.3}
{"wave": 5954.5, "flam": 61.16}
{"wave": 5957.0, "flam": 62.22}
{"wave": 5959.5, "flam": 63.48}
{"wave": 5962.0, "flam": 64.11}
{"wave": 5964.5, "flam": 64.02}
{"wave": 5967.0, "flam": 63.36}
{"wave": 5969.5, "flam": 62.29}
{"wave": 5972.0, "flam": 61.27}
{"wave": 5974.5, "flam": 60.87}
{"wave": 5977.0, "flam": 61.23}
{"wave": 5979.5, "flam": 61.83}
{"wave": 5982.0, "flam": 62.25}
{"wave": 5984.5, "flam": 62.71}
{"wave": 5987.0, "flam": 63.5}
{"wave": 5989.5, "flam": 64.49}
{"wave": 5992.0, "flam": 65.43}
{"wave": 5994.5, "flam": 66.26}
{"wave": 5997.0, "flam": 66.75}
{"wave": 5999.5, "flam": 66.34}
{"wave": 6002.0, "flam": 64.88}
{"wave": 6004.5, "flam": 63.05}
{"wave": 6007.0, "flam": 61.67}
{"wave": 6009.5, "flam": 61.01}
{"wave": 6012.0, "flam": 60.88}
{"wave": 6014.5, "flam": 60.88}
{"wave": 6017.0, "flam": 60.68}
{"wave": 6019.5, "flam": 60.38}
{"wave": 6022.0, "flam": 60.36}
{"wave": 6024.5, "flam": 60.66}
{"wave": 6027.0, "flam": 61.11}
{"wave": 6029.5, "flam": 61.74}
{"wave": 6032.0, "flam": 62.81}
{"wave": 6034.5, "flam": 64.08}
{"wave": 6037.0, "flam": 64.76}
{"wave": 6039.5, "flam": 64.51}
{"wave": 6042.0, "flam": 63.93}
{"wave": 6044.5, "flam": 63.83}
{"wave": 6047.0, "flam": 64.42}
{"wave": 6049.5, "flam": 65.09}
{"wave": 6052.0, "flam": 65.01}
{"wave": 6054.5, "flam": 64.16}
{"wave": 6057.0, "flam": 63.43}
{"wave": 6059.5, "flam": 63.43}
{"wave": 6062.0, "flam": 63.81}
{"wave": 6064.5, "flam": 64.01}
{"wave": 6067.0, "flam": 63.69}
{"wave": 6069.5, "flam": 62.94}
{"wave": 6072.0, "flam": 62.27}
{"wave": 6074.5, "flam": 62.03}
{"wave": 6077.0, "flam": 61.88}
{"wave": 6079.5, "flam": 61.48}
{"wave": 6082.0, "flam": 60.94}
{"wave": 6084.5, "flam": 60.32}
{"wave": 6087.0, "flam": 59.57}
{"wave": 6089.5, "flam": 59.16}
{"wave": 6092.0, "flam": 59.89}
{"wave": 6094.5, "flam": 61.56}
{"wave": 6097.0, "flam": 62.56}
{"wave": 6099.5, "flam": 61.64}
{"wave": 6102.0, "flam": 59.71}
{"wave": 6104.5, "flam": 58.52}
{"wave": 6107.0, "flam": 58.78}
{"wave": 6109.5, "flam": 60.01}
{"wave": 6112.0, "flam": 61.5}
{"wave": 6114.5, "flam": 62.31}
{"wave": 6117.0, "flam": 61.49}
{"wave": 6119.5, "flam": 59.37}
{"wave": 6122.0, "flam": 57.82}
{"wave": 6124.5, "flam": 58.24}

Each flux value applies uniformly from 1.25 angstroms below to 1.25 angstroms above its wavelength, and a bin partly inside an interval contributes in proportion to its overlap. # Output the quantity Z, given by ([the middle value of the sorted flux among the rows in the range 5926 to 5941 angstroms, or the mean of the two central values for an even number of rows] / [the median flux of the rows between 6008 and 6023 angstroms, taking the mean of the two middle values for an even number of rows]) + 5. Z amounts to 6.08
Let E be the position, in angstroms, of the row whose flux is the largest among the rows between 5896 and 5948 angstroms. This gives 5932.0 angstroms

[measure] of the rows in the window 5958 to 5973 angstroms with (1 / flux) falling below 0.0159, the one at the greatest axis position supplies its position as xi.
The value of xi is 5967.0 angstroms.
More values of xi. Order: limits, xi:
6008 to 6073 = 6069.5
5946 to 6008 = 6004.5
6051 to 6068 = 6067.0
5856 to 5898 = 5879.5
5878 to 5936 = 5934.5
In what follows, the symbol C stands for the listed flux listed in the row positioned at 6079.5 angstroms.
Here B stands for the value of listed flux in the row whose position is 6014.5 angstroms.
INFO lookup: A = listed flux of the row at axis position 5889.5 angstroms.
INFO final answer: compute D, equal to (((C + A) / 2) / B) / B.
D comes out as 0.0146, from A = 46.51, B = 60.88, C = 61.48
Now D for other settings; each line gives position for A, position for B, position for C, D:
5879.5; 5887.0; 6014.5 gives 0.0240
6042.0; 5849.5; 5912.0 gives 0.0156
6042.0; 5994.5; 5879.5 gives 0.0144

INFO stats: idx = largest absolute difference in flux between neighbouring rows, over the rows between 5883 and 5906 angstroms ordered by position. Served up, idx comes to 5.0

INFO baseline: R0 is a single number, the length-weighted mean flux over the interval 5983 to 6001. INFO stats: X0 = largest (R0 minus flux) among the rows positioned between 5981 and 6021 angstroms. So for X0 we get 4.6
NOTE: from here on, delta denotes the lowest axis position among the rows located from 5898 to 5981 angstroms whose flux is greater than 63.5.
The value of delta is 5907.0 angstroms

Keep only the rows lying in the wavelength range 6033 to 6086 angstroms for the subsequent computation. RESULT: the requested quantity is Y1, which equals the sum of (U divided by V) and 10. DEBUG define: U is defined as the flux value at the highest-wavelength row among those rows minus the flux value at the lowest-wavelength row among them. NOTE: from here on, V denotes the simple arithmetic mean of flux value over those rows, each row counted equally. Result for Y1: 9.9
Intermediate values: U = -4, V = 63.3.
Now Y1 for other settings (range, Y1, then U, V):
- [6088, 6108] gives 10.0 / 0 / 60.2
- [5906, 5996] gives 10.0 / 3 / 63.0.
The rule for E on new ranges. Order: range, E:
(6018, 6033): 6032.0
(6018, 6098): 6049.5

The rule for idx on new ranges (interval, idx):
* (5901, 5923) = 2.2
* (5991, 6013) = 1.8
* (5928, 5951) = 1.8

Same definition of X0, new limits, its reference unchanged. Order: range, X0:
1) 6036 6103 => 5.9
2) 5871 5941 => 19.8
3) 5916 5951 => 5.1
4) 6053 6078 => 3.1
